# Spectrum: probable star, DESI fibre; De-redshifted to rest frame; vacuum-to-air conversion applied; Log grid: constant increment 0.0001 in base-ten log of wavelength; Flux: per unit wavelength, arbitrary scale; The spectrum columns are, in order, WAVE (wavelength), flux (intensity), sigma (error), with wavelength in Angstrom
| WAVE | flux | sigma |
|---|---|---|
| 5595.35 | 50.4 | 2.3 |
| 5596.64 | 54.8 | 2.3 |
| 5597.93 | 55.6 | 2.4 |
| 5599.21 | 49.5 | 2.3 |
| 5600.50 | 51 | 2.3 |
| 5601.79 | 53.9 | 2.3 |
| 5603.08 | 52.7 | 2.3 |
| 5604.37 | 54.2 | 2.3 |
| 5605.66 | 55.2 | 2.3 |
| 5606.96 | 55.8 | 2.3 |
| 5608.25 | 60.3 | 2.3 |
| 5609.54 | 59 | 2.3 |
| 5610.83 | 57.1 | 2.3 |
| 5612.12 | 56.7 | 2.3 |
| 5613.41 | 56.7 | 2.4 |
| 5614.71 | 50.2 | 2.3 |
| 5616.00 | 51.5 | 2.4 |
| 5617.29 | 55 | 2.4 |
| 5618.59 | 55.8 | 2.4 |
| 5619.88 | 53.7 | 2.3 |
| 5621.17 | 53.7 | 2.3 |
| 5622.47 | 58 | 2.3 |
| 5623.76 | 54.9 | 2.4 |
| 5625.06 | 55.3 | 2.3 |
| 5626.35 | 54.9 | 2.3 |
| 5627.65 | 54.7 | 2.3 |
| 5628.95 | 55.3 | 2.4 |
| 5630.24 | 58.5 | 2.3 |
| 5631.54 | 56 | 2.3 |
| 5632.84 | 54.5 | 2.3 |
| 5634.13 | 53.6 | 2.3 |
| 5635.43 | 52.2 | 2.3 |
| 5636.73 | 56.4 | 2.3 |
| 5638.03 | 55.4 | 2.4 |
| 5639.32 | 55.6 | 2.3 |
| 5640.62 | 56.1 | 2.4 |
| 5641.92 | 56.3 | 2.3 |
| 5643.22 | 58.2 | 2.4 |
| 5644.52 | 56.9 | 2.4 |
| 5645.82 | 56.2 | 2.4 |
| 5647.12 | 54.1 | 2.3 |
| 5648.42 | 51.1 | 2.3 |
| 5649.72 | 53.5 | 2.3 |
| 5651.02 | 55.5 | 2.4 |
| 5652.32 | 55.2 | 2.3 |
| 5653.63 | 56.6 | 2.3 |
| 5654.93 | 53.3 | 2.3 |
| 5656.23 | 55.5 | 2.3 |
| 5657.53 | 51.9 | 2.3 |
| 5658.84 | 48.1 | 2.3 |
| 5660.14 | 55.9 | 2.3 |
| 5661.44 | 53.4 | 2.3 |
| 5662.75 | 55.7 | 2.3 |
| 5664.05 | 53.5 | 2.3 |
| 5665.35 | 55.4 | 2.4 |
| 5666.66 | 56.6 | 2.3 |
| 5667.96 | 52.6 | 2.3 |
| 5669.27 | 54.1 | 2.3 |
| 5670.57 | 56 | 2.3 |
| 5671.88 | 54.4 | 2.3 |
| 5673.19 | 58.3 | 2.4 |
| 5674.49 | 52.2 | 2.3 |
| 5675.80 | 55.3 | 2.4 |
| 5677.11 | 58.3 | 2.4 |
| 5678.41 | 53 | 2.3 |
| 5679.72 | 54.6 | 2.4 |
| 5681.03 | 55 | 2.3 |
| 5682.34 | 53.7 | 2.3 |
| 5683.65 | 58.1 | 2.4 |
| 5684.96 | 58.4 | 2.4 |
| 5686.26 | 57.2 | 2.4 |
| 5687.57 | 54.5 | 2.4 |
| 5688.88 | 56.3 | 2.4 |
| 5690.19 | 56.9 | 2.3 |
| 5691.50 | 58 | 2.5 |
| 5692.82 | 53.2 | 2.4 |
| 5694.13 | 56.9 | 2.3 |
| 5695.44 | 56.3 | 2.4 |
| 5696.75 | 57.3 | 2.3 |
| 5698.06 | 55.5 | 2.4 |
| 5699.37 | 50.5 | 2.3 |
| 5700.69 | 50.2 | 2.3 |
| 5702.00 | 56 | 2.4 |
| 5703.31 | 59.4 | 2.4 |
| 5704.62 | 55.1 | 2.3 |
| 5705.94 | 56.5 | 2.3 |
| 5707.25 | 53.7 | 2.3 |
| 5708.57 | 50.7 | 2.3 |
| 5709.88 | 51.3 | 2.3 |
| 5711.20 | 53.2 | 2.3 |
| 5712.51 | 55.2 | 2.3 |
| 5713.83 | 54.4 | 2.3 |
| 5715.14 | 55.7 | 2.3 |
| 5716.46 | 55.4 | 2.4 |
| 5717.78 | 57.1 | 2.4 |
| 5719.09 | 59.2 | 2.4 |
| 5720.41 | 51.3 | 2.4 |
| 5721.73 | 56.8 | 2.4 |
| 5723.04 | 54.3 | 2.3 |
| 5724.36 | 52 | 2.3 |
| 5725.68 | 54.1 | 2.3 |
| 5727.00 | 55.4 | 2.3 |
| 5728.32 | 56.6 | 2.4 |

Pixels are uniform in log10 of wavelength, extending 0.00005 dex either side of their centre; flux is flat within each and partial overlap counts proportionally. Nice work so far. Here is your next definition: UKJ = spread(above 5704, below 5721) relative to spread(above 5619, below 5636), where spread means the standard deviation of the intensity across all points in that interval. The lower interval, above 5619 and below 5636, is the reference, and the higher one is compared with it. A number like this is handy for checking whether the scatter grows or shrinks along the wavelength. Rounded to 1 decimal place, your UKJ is 1.4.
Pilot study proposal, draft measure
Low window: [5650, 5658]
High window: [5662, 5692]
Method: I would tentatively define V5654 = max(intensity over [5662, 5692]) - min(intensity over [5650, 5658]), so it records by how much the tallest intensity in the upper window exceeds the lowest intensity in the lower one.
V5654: 6.5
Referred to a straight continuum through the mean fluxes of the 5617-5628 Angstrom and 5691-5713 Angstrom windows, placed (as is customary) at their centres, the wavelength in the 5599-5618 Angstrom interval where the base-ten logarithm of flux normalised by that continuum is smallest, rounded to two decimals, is 5599.21 Angstrom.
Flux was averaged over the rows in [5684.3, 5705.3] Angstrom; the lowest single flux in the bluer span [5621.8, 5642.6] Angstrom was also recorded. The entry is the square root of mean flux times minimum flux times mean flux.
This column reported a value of 403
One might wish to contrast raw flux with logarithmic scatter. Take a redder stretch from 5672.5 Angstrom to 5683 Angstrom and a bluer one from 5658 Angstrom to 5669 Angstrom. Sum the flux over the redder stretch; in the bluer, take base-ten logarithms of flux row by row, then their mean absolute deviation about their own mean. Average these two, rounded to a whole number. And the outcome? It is 220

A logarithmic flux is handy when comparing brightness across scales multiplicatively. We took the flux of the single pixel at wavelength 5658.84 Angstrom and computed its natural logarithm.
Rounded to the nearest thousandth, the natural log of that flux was 3.873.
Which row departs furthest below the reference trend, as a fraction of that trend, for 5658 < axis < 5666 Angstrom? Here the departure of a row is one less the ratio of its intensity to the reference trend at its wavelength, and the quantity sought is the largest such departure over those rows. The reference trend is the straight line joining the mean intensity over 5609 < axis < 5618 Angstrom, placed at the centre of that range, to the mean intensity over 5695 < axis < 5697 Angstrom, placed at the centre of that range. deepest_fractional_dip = 0.14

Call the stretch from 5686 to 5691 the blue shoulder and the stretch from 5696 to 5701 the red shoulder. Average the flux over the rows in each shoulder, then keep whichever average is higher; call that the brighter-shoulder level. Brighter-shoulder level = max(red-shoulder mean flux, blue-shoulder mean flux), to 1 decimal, 56.2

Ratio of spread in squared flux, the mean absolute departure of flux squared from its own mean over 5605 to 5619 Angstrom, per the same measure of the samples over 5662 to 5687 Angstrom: 1.2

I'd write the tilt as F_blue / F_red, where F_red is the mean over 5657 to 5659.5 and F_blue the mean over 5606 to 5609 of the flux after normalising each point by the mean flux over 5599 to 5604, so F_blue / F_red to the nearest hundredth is 1.16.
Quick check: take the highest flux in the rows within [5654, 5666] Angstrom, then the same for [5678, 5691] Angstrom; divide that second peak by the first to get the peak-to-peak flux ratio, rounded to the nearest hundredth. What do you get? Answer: 1.04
